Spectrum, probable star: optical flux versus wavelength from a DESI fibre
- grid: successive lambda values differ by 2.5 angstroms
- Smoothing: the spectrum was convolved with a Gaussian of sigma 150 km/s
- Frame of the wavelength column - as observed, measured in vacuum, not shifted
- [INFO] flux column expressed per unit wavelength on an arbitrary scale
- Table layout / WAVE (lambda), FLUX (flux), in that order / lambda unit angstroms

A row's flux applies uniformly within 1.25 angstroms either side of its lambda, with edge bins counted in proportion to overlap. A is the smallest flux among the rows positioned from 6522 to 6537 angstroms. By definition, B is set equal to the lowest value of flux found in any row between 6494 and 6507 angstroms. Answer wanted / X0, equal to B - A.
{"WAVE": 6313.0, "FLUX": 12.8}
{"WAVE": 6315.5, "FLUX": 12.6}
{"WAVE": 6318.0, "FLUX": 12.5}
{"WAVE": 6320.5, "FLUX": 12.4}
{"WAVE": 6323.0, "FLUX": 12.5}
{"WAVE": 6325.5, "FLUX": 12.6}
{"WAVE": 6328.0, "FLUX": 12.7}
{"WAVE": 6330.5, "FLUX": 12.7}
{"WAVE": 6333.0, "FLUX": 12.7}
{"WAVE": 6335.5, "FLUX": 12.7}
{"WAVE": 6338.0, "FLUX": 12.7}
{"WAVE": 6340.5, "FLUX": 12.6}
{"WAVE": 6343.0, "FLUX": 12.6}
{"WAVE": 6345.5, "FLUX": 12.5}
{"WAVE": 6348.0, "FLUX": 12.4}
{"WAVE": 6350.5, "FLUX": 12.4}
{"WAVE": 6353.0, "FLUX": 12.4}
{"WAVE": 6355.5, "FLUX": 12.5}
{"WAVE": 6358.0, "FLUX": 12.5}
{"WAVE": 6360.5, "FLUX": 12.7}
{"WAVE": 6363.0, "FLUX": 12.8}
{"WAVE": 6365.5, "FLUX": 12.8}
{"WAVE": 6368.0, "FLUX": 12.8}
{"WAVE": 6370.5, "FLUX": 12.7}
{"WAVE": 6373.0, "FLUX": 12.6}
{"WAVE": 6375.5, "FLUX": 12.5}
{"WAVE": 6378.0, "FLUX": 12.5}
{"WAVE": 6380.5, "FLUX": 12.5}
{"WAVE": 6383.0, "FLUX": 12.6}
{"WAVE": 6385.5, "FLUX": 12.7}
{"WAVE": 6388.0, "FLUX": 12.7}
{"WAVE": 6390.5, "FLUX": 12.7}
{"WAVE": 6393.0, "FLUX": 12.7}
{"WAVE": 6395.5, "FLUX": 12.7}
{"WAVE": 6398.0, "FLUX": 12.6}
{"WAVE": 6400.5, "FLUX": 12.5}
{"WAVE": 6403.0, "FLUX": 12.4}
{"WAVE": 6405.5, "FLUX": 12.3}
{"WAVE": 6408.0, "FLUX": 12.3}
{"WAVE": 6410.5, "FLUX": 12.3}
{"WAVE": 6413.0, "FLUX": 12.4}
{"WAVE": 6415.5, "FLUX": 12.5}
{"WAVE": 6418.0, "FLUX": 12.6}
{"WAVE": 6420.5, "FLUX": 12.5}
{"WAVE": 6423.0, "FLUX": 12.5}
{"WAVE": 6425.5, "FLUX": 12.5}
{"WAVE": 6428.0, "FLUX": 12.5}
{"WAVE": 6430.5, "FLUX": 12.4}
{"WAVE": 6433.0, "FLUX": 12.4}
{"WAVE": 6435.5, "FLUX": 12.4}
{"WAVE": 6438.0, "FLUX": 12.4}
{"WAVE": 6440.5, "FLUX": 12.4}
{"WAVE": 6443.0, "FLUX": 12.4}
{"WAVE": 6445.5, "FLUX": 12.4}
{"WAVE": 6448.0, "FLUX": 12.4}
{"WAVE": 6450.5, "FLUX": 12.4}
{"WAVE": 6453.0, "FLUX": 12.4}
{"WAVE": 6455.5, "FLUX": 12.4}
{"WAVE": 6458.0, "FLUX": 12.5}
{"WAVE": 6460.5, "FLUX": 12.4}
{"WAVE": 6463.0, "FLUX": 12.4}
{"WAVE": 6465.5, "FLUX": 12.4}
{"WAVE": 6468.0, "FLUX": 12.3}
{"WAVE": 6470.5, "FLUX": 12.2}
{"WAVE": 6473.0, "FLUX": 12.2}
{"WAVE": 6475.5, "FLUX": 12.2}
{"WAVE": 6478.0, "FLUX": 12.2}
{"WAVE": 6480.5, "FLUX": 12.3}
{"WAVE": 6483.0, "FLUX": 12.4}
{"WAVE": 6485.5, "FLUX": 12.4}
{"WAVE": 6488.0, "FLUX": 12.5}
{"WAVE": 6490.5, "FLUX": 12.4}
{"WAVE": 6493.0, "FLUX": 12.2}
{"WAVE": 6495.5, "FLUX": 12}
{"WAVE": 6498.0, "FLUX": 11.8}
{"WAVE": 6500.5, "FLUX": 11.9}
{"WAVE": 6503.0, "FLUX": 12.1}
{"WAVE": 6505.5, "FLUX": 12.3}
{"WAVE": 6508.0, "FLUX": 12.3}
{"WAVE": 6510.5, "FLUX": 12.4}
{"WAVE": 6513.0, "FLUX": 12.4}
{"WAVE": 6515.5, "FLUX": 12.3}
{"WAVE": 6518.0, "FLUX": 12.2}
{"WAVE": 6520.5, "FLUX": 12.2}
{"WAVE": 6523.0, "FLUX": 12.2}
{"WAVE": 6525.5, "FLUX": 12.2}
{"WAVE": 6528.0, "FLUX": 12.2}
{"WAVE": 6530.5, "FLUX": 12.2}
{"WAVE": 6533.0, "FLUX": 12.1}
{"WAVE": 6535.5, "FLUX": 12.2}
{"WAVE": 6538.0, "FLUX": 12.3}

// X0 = -0.30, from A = 12.1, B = 11.8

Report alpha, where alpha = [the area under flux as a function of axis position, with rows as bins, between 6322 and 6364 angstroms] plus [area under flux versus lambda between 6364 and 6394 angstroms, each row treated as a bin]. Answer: 908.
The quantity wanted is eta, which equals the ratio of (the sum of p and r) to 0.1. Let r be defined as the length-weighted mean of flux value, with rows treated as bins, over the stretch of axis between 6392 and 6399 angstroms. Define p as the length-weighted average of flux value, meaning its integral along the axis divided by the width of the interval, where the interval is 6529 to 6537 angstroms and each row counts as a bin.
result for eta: 248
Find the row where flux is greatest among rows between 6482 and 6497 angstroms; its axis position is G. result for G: 6488.0 angstroms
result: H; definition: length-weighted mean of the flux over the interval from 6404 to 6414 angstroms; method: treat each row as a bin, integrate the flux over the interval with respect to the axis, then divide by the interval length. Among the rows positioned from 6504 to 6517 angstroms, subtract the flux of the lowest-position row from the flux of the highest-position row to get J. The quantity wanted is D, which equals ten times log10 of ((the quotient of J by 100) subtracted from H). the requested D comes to 10.91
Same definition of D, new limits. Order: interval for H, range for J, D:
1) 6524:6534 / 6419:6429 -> 10.86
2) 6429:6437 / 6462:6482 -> 10.94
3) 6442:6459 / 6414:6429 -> 10.94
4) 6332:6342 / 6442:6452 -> 11.03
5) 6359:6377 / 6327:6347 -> 11.04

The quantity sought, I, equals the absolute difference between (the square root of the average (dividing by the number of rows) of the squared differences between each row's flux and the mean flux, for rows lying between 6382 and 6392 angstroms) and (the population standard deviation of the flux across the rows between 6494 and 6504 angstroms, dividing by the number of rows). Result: 0.07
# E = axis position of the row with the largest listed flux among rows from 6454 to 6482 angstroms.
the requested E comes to 6458.0 angstroms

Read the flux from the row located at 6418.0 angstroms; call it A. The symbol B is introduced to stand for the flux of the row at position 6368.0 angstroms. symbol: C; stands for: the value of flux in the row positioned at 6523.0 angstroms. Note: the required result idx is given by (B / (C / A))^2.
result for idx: 175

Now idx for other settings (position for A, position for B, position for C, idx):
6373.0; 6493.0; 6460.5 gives 154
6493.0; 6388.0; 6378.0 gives 154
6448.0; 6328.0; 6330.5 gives 154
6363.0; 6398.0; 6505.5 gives 172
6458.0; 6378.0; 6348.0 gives 159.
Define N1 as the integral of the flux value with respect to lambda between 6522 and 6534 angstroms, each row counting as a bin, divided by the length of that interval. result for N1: 12.18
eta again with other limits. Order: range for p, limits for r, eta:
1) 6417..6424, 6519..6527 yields 247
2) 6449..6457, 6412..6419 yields 249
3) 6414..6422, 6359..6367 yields 253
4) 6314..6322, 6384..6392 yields 252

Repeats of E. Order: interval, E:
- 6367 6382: 6368.0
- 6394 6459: 6395.5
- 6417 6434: 6418.0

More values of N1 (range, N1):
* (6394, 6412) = 12.45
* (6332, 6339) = 12.70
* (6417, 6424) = 12.53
